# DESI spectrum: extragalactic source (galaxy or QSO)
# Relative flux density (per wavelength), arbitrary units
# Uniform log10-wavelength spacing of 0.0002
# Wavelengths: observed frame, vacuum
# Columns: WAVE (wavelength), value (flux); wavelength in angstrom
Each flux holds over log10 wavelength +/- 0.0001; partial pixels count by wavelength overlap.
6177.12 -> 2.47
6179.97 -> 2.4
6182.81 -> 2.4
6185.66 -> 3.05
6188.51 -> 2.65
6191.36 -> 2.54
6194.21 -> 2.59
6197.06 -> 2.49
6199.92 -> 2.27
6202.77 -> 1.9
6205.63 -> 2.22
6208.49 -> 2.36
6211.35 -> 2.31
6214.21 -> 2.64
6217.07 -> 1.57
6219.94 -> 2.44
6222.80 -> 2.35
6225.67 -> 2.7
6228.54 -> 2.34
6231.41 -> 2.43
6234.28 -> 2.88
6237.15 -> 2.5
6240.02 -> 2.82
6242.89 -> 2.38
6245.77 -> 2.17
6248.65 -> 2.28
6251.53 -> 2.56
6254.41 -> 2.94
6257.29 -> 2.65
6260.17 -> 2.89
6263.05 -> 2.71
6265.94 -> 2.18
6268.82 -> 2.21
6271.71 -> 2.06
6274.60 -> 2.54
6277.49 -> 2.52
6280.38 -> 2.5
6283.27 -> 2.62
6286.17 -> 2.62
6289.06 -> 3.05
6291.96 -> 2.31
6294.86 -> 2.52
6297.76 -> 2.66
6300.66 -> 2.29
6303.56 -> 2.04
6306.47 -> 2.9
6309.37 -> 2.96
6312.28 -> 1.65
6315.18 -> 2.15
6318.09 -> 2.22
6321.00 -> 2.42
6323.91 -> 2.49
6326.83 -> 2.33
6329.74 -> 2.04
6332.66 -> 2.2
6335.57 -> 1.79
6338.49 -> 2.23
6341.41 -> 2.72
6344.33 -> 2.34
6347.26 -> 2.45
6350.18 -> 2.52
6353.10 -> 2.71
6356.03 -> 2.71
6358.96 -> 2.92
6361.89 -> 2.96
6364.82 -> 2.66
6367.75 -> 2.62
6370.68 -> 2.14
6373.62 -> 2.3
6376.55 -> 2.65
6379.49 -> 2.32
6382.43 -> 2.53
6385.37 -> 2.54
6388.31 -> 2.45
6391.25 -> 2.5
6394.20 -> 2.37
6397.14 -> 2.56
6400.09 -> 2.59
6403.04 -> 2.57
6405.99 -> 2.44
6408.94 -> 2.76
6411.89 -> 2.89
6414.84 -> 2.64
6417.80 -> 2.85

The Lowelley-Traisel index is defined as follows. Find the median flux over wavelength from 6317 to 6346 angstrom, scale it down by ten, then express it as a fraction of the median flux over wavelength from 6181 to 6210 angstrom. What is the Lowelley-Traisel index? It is 0.093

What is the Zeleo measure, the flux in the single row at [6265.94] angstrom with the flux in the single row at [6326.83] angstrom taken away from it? -0.15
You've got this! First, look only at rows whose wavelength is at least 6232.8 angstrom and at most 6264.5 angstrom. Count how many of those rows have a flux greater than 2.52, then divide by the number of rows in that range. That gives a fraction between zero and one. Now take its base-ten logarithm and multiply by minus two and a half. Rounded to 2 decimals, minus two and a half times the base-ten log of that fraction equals 0.49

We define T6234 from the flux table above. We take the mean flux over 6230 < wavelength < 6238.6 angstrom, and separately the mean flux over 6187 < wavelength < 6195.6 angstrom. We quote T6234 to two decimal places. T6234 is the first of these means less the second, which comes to 0.01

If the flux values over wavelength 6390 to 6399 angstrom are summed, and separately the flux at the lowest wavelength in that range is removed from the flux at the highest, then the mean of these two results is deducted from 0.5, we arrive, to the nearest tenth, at -3.2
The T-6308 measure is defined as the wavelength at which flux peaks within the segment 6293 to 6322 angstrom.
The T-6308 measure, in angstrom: 6309.37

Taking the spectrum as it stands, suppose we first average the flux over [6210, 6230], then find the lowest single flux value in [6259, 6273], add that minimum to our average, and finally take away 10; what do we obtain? -5.60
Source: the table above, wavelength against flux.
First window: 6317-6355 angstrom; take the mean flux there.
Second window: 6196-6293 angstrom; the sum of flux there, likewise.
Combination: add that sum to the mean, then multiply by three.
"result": 257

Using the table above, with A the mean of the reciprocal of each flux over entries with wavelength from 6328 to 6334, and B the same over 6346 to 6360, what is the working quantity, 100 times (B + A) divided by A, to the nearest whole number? 180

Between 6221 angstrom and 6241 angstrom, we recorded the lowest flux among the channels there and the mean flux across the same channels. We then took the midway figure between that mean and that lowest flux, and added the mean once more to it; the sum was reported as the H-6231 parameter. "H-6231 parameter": 5.0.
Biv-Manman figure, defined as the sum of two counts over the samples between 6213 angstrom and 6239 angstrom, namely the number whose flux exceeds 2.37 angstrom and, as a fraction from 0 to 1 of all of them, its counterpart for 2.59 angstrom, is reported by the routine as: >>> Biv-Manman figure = 6.3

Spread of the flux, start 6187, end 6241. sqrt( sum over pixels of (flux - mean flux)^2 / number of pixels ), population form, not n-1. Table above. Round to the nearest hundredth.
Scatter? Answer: 0.30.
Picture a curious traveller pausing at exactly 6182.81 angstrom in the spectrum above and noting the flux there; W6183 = 2.4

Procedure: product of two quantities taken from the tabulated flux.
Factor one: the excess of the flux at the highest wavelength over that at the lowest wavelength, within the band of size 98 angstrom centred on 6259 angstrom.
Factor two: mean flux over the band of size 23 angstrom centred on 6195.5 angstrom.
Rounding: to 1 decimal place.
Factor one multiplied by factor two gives 1.5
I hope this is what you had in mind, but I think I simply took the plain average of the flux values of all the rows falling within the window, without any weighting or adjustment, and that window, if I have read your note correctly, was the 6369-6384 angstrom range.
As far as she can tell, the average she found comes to 2.39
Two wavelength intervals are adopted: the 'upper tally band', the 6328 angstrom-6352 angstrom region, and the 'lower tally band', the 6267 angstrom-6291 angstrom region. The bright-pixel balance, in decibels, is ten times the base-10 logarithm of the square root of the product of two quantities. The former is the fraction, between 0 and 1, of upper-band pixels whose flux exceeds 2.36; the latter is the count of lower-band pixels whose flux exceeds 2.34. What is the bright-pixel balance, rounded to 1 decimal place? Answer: 1.8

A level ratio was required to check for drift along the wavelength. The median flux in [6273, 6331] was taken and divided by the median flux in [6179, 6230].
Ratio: 1.04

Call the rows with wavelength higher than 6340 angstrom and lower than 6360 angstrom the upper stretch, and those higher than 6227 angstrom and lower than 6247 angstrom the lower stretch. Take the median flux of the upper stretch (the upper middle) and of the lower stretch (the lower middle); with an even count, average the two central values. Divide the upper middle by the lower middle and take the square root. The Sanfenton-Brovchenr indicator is 1.06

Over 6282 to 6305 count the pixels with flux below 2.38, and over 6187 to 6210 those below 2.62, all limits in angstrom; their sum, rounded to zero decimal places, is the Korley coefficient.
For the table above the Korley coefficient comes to 10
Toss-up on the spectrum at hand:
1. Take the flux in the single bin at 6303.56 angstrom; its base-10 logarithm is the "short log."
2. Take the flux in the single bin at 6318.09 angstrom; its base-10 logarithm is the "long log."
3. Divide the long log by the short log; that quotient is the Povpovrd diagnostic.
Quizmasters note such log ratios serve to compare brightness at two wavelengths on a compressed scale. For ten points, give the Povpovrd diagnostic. 1.12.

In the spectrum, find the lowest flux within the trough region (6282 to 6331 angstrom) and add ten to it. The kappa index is 11.65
